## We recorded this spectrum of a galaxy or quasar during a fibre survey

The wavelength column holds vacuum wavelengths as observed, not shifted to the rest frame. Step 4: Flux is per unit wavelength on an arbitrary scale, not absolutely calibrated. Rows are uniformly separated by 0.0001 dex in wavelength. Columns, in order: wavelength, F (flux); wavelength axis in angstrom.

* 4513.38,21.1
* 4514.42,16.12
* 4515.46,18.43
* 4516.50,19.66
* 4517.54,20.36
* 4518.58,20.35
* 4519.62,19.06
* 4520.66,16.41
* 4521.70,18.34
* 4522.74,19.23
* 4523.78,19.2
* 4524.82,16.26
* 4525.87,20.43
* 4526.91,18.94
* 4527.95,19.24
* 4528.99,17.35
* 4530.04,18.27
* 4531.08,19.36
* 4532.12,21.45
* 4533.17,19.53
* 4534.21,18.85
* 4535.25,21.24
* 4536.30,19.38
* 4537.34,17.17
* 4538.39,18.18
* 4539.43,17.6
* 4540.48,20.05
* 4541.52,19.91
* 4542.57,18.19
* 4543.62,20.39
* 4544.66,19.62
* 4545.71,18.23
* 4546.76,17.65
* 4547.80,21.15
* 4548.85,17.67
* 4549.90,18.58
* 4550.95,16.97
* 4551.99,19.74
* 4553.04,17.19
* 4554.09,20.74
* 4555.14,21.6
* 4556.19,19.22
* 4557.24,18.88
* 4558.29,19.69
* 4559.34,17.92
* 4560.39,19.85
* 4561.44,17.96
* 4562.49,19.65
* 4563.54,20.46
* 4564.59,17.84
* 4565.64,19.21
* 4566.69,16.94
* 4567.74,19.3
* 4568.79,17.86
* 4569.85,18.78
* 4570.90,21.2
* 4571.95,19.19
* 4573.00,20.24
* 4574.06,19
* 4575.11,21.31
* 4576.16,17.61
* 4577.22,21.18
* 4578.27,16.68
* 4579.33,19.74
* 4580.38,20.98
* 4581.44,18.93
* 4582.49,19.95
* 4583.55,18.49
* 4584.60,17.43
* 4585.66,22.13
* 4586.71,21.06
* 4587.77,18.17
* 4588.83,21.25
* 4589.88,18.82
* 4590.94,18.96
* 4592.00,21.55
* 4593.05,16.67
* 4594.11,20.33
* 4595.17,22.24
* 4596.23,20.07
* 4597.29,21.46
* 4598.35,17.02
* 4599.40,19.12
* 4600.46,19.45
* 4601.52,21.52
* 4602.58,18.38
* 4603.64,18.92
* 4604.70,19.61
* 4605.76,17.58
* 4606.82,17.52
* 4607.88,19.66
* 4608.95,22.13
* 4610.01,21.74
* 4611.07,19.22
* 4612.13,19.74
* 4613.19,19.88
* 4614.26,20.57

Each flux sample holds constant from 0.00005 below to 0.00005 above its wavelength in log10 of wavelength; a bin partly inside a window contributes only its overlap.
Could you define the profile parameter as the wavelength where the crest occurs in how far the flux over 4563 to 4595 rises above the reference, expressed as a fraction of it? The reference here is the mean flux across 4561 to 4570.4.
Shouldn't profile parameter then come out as 4585.66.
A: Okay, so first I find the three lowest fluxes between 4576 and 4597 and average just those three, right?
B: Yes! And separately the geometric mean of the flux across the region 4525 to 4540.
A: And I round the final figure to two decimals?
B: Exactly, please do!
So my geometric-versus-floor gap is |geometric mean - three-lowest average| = 2.10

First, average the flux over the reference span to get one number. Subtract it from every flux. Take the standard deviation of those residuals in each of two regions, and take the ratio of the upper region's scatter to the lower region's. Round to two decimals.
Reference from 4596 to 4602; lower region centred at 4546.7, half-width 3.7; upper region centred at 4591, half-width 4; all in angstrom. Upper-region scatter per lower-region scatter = 1.28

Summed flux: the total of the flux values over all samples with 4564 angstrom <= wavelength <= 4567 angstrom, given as 54.0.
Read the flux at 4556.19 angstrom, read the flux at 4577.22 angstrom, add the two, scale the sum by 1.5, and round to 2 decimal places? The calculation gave 60.60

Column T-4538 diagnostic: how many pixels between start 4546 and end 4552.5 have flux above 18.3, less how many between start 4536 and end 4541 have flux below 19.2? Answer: 0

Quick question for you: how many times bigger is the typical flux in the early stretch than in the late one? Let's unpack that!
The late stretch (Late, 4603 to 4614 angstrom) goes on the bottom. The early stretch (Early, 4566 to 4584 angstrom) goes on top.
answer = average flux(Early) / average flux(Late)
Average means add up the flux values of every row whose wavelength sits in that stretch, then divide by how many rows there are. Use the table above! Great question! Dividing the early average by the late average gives 0.983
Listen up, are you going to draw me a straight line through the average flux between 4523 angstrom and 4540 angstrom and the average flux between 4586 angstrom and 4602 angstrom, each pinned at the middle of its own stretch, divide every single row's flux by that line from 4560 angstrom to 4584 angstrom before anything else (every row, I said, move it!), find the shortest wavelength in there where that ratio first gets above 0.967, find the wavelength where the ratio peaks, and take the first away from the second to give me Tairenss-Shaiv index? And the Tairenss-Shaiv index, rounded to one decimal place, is 14.7 angstrom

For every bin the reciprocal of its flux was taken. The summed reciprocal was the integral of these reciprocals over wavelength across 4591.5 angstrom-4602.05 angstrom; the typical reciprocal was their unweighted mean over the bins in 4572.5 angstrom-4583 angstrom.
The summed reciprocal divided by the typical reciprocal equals 10.4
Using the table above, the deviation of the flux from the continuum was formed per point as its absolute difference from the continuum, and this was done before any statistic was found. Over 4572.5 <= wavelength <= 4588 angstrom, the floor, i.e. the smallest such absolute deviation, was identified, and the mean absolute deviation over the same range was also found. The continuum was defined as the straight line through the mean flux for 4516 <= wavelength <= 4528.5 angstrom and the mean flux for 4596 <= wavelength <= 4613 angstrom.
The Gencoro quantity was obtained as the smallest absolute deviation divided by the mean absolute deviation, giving 0.25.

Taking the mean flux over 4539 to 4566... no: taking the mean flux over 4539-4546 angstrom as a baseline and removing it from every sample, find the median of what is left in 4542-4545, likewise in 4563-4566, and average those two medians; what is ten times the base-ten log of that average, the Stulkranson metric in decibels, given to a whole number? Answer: -6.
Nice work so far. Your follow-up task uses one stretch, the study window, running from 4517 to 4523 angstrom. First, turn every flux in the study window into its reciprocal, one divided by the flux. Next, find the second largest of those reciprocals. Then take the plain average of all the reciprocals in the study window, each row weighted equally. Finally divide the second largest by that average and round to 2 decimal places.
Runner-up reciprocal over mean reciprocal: 1.03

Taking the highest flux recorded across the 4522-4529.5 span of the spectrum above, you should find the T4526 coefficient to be 20.43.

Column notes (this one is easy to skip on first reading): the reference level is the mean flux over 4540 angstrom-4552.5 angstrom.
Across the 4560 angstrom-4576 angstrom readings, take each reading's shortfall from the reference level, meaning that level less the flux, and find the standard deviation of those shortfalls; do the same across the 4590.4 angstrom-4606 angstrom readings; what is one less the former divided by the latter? 0.26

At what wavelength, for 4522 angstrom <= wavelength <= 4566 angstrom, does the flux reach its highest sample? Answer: 4555.14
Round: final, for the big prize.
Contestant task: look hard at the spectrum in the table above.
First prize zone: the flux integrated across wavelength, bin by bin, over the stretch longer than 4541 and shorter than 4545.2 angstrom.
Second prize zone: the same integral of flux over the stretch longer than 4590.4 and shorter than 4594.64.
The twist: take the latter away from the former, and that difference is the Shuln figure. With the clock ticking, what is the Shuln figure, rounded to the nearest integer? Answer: 0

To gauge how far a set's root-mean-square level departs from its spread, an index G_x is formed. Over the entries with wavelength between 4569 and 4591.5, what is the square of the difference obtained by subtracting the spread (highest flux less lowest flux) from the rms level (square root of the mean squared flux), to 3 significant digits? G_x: 201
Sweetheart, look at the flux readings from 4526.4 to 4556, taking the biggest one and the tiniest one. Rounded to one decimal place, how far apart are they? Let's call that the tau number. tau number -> 4.6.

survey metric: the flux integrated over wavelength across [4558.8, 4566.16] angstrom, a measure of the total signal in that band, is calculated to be 140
